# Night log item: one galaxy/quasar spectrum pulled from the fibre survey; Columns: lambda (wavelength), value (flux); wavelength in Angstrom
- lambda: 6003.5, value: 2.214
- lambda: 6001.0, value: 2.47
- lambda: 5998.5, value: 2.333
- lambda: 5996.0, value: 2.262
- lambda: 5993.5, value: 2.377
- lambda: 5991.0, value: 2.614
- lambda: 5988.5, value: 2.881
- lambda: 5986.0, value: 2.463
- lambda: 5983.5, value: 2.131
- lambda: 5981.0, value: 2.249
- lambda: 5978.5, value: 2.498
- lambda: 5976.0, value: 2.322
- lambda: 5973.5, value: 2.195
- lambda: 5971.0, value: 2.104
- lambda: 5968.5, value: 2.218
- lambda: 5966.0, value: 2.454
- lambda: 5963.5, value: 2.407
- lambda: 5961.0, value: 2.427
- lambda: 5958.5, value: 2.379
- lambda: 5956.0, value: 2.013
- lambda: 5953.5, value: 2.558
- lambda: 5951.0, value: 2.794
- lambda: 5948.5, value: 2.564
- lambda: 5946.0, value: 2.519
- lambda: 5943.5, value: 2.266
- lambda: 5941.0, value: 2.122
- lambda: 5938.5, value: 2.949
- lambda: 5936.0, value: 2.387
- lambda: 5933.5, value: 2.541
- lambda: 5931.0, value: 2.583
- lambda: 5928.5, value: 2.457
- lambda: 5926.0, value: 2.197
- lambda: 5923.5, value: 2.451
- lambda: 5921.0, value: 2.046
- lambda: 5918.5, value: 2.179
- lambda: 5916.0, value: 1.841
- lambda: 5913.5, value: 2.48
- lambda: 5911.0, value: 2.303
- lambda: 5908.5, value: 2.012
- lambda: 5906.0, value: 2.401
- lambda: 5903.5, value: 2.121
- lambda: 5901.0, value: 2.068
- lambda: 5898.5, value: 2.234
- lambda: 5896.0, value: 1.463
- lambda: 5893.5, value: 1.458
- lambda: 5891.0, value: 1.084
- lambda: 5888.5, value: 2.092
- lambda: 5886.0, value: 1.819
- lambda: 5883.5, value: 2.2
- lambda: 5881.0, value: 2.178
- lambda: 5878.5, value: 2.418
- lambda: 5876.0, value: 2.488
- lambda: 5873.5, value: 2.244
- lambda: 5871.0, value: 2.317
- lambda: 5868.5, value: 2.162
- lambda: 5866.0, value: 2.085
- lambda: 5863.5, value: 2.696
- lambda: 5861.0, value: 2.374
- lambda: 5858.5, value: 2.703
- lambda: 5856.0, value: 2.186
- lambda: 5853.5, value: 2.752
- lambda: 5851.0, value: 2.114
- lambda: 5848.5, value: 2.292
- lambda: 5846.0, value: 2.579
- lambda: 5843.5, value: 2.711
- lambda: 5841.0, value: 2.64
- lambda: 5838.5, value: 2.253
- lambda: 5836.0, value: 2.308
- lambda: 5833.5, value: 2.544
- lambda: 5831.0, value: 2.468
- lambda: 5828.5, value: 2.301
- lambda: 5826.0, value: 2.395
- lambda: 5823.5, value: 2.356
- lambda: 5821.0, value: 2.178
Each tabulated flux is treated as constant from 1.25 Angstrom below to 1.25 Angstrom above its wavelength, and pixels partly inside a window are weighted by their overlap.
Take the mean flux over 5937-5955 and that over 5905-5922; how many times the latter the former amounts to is 1.16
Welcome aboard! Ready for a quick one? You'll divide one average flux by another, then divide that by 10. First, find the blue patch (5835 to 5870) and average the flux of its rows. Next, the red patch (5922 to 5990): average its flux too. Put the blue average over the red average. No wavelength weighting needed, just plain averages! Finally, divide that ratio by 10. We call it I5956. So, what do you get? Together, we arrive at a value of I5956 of 0.100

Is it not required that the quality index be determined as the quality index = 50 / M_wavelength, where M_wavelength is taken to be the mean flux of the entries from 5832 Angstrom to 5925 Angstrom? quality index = 22.5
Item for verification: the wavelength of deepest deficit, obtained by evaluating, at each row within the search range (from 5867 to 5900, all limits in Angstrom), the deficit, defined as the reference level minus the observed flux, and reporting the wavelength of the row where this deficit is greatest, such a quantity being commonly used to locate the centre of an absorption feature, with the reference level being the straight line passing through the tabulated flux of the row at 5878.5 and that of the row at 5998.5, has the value 5891.0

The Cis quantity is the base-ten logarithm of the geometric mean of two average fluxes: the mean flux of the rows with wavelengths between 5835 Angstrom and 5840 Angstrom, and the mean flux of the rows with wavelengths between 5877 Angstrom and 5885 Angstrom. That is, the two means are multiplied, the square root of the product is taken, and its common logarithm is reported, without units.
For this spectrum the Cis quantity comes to 0.357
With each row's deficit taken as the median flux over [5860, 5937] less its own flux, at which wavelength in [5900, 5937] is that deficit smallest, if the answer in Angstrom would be 5931.0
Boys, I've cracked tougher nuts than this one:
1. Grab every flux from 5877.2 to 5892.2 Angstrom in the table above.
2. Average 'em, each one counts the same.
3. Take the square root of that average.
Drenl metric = 1.40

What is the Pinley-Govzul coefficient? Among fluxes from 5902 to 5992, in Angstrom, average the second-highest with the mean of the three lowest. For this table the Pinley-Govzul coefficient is 2.42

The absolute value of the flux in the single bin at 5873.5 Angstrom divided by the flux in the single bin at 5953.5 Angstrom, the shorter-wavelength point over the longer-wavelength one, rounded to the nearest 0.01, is 0.88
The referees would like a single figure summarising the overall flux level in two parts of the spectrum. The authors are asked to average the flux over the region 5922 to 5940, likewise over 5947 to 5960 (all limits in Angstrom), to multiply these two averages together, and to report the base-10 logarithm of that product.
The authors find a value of 0.79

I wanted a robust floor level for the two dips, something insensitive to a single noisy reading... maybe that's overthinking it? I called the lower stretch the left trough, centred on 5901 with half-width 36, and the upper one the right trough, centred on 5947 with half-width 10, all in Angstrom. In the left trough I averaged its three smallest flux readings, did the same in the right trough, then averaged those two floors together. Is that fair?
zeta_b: 1.73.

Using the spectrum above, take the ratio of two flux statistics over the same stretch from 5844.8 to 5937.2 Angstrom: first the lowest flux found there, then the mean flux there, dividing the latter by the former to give 2.04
